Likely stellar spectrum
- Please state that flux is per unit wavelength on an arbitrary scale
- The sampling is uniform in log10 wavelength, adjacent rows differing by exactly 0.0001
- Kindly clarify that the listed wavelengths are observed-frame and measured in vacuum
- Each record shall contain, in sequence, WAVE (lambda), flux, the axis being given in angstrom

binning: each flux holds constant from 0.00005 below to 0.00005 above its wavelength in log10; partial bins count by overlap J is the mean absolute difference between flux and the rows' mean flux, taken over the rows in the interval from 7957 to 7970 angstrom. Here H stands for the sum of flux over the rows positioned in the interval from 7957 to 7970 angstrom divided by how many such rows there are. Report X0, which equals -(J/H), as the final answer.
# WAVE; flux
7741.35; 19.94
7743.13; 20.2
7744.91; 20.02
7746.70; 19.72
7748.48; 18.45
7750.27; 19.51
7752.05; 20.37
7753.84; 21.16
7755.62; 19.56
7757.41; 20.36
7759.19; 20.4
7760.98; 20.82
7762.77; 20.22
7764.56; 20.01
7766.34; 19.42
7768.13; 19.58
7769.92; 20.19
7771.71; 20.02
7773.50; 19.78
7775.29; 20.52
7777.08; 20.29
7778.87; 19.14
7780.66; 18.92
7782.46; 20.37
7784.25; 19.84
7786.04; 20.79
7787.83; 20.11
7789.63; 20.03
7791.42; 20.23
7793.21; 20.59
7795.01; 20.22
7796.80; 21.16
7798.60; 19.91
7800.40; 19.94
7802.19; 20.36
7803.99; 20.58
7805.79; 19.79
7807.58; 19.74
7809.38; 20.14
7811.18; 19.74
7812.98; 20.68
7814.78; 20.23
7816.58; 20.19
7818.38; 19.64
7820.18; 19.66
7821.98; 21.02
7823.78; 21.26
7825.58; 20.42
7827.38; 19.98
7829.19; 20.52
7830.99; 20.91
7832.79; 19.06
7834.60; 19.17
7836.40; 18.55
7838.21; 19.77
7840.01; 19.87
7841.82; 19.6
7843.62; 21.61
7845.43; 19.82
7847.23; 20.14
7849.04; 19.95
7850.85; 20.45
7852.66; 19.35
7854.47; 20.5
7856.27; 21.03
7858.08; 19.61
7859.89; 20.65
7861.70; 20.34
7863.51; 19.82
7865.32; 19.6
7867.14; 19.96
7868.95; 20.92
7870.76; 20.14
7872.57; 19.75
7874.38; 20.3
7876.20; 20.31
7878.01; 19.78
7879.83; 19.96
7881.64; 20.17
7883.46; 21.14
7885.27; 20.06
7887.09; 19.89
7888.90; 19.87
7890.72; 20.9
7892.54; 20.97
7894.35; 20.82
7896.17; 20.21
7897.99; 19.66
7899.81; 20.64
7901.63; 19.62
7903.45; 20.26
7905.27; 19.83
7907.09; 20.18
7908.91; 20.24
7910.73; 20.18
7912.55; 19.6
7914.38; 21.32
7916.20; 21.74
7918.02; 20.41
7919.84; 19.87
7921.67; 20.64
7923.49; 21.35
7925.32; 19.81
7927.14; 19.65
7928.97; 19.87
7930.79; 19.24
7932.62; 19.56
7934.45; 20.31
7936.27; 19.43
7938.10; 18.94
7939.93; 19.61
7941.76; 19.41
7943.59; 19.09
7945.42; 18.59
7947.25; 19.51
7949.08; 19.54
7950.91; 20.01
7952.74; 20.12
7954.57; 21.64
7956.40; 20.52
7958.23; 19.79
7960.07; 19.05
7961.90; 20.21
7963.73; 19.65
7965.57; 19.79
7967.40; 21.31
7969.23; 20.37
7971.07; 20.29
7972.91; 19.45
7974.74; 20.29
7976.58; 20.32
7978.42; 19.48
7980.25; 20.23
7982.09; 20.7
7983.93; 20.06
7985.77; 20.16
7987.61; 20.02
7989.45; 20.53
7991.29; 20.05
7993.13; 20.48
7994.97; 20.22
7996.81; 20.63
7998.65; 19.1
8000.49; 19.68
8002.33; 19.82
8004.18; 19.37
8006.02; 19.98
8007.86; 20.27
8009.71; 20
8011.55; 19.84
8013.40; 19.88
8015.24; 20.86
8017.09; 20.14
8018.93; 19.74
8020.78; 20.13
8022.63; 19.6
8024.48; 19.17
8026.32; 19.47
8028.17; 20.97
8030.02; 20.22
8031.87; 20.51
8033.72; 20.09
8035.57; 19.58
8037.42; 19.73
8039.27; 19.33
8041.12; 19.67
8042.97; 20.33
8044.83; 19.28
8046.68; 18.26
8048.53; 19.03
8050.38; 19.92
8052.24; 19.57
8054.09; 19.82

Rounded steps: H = 20.0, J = 0.52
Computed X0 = -0.026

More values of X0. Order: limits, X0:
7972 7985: -0.018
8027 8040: -0.022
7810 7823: -0.021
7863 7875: -0.016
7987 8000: -0.018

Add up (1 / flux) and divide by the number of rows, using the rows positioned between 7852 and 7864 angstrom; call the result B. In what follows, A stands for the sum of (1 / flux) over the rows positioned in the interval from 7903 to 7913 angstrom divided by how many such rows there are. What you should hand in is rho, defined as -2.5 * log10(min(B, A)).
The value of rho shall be 3.26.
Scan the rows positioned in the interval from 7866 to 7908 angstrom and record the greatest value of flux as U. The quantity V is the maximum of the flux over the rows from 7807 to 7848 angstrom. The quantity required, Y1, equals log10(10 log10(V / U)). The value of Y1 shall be -1.02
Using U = 21.14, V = 21.61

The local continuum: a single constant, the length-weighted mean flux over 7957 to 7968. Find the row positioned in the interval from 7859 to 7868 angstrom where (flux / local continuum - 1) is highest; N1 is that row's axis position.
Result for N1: 7859.89 angstrom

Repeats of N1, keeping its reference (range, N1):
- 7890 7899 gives 7892.54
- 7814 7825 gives 7823.78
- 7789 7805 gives 7796.80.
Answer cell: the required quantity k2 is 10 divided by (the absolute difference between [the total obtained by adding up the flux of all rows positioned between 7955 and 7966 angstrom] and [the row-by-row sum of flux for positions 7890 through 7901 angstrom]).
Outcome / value 2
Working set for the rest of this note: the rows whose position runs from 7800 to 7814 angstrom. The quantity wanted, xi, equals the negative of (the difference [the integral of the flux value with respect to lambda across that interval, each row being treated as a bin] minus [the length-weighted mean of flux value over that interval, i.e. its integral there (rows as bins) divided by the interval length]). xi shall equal -262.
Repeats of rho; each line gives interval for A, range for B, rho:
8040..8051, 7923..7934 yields 3.25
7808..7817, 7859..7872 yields 3.26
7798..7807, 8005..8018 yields 3.26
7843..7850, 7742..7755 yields 3.27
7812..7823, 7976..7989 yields 3.26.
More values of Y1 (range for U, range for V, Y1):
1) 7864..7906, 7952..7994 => -0.99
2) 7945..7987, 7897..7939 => -1.70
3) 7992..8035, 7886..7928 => -0.81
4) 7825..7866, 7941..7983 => -2.22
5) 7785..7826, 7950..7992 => -1.11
